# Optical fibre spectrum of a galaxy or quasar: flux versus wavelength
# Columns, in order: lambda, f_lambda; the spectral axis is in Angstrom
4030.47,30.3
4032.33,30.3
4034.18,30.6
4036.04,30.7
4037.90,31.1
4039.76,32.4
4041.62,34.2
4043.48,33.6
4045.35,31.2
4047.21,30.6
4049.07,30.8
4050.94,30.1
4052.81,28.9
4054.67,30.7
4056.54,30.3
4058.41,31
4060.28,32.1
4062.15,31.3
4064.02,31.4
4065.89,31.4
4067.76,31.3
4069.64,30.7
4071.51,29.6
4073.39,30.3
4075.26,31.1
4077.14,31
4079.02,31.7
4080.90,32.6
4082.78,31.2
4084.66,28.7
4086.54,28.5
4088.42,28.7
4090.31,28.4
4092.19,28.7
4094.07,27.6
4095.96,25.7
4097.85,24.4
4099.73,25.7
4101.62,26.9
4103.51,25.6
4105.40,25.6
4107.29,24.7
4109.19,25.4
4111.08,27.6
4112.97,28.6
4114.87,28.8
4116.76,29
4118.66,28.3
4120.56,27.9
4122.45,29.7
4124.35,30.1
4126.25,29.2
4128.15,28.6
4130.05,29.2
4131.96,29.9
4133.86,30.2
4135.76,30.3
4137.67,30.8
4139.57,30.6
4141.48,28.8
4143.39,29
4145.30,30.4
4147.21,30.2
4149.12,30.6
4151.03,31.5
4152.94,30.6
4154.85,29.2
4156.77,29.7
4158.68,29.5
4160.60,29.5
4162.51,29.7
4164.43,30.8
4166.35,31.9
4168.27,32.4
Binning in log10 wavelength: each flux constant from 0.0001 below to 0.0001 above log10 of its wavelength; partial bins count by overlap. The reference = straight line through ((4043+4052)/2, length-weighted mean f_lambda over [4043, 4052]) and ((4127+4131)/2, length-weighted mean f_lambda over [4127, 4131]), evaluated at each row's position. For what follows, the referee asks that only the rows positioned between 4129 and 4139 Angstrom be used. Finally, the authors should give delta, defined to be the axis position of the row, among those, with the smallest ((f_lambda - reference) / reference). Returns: 4130.05 Angstrom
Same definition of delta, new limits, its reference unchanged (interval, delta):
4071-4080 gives 4071.51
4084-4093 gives 4090.31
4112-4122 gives 4120.56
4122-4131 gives 4128.15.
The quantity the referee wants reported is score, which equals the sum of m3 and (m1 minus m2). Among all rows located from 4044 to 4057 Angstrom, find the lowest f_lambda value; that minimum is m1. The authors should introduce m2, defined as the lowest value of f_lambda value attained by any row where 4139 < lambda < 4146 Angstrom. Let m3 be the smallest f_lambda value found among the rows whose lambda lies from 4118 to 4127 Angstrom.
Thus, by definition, 28.0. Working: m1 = 28.9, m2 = 28.8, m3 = 27.9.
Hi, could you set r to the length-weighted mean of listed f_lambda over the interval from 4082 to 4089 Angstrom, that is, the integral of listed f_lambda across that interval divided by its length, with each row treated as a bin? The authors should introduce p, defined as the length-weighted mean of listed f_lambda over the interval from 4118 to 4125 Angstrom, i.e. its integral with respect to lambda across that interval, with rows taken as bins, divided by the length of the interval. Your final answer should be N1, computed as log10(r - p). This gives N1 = -0.55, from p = 29.0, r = 29.28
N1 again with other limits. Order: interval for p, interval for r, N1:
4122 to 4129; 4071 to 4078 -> 0.06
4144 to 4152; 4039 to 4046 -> 0.36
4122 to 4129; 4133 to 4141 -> 0.00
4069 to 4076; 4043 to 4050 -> 0.00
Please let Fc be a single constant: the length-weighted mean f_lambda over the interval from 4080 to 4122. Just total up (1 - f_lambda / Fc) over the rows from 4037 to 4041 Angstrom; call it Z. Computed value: -0.29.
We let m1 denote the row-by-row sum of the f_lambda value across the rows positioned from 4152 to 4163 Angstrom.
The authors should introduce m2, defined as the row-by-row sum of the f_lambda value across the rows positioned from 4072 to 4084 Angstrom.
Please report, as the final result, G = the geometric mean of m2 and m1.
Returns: 183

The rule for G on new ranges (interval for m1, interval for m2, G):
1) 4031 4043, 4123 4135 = 183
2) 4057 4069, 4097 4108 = 170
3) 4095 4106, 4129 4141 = 167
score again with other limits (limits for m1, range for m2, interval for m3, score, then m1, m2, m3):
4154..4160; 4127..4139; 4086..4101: 25.0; 29.2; 28.6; 24.4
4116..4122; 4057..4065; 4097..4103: 21.3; 27.9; 31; 24.4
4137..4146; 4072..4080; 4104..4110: 23.2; 28.8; 30.3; 24.7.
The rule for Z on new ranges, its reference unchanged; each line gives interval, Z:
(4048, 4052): -0.20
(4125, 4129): -0.09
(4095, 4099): 0.19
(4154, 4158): -0.13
